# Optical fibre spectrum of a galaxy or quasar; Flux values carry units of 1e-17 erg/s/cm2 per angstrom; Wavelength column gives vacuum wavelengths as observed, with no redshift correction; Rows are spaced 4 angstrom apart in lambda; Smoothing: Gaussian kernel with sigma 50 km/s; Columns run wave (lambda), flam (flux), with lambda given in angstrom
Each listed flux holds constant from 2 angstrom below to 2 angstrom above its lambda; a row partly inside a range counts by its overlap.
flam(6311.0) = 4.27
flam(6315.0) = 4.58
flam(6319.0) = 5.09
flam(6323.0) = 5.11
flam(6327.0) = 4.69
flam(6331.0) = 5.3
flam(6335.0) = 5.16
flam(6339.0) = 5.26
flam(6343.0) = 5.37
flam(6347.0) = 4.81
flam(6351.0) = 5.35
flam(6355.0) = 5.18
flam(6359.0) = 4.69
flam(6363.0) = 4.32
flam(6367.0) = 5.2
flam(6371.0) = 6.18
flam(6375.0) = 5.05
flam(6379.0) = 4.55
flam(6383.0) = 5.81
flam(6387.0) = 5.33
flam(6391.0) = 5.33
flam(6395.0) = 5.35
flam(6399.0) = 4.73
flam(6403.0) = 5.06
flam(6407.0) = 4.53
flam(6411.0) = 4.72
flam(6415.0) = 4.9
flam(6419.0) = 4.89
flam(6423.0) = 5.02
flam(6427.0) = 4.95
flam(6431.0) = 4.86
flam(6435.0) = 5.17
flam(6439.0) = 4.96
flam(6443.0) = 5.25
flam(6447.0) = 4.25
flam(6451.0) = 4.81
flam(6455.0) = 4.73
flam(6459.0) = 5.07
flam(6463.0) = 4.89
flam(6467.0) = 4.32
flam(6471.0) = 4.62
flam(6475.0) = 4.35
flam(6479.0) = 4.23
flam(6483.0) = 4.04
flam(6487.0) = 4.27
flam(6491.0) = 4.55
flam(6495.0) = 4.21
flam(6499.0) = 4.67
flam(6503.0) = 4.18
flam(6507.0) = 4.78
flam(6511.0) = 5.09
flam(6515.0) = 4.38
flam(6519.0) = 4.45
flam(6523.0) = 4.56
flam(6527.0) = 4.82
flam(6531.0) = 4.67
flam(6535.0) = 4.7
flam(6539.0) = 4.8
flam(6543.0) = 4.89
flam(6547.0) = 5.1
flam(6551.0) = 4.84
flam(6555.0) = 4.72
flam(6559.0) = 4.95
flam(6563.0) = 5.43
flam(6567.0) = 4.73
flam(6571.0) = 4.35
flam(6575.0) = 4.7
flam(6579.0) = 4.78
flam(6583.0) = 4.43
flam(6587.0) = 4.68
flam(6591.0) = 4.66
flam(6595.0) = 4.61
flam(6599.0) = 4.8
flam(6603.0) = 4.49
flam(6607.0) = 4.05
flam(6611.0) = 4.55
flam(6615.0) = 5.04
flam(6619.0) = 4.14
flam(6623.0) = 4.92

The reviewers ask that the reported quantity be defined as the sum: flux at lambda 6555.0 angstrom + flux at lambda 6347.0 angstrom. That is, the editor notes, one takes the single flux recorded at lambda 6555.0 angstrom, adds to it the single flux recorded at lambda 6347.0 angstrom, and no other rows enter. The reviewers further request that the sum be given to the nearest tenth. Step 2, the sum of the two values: 9.5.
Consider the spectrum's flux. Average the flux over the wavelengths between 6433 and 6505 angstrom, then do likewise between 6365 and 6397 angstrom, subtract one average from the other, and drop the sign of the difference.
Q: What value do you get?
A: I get 0.76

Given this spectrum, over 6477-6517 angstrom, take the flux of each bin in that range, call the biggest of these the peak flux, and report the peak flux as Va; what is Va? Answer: 5.09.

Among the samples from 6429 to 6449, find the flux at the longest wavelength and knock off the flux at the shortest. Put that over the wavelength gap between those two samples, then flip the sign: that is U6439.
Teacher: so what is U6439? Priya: 0.04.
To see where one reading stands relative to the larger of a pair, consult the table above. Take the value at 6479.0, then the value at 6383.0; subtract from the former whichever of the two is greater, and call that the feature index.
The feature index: -1.6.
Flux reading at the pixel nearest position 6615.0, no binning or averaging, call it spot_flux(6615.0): 5.04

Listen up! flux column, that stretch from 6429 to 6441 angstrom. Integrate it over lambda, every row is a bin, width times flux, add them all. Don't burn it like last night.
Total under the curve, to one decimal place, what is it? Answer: 60.0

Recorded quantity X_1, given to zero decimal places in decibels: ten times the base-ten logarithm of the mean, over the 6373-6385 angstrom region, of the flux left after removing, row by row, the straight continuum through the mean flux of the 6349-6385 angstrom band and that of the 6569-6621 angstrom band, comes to -17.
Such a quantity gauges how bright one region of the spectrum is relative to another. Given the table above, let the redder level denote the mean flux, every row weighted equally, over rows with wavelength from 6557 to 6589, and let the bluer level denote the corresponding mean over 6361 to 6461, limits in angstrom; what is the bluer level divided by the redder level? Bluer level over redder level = 1.05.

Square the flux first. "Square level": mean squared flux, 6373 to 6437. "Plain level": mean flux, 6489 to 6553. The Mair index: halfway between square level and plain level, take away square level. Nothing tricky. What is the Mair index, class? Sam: -10.3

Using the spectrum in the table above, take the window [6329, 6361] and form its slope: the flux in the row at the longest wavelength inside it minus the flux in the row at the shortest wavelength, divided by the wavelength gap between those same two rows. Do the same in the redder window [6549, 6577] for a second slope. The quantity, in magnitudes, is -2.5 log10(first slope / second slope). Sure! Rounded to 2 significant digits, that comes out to -1.4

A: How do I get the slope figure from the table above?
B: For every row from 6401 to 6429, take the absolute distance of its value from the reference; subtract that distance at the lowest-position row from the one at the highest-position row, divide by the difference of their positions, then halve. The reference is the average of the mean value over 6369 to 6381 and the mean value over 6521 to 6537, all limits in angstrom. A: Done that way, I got -0.0013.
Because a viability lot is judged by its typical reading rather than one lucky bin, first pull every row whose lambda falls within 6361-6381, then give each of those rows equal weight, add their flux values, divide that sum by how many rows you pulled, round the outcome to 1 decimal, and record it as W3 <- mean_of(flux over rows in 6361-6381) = 5.1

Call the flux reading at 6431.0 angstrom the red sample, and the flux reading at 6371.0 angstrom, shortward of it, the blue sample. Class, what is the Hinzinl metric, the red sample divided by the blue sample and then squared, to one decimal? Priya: 0.6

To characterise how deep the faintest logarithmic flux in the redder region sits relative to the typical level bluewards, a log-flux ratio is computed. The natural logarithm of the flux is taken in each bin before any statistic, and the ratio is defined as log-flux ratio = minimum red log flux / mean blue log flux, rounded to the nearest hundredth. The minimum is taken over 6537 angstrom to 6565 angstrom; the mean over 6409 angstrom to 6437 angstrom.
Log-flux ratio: 0.97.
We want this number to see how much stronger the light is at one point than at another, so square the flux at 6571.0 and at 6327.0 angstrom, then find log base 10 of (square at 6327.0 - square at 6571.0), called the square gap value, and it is 0.49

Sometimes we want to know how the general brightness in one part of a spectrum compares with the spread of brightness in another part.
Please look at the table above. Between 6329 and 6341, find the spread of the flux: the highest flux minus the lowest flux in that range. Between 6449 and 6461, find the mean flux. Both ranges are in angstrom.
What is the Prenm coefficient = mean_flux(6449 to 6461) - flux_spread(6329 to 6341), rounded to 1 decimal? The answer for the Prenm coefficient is 4.7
